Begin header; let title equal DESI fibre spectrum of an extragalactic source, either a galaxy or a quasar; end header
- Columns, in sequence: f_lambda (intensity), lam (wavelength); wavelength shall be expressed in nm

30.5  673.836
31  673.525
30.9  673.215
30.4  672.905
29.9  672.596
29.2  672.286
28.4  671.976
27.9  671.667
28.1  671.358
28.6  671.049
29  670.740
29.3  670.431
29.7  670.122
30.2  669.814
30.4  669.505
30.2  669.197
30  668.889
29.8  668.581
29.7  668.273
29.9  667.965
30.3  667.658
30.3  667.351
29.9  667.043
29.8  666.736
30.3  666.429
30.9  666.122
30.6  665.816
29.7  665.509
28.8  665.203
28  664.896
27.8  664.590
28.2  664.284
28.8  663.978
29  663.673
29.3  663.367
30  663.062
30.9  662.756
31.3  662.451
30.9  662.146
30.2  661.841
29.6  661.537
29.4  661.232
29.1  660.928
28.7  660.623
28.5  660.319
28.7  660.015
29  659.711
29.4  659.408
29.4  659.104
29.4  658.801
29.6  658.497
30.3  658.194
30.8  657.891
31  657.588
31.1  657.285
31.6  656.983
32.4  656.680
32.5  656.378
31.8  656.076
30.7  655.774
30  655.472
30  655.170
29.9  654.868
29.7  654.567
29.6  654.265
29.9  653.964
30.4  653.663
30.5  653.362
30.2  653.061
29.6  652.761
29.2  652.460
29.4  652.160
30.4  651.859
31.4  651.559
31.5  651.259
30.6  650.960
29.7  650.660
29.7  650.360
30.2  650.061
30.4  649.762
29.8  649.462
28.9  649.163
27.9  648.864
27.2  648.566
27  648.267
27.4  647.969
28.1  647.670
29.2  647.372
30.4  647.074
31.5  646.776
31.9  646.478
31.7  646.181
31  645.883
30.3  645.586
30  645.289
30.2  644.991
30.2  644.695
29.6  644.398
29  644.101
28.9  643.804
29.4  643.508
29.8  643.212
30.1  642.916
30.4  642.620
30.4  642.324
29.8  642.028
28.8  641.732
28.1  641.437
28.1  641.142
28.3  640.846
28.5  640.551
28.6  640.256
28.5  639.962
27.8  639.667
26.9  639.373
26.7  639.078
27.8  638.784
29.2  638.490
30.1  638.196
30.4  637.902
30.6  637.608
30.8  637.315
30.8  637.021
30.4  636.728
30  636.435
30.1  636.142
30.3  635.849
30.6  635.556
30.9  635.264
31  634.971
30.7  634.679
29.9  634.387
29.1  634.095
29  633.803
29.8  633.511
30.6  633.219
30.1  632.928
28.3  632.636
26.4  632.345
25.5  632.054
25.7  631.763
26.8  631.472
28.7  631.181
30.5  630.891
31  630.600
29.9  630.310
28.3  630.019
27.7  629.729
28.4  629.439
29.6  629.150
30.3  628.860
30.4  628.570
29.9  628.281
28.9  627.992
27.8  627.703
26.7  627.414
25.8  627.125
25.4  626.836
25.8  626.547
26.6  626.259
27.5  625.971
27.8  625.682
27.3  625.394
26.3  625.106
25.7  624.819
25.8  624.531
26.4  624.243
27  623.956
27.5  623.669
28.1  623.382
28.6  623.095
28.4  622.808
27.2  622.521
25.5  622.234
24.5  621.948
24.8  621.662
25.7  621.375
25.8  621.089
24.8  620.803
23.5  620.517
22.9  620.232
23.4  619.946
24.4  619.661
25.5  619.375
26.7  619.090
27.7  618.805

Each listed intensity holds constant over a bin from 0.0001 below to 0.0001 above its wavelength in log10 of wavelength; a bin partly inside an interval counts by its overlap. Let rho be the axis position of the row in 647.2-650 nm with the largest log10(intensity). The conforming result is 649.762 nm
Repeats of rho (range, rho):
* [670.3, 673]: 672.905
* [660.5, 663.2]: 662.451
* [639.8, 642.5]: 642.324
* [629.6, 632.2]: 630.600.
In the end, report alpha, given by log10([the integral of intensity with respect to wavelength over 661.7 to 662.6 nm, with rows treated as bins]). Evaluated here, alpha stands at 1.44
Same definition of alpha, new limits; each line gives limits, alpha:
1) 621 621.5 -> 1.11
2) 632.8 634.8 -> 1.78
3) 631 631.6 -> 1.22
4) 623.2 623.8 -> 1.22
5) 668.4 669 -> 1.25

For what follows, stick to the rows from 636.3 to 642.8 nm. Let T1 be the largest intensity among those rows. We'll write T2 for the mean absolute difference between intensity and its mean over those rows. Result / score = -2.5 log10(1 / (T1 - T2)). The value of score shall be 3.681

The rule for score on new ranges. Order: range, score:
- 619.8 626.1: 3.588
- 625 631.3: 3.678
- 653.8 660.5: 3.749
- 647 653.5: 3.710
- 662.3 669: 3.713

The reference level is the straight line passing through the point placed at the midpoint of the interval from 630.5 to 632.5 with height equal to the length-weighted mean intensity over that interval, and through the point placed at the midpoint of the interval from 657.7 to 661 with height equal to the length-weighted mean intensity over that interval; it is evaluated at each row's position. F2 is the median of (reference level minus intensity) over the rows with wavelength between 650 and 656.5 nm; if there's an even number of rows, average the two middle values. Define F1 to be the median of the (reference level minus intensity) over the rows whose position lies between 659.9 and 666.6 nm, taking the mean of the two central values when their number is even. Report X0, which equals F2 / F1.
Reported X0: -5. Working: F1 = 0.2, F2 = -1.0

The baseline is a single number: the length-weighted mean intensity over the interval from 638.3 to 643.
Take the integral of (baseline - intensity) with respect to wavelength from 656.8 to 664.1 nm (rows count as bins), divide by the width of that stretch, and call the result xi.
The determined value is -1.2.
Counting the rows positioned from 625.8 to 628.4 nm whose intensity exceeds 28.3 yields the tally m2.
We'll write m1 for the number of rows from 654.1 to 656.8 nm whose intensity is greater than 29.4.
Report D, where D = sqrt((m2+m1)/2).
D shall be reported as 2.3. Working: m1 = 9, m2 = 2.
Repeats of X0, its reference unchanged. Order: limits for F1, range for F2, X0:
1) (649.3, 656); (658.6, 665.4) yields 0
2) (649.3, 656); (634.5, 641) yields 2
